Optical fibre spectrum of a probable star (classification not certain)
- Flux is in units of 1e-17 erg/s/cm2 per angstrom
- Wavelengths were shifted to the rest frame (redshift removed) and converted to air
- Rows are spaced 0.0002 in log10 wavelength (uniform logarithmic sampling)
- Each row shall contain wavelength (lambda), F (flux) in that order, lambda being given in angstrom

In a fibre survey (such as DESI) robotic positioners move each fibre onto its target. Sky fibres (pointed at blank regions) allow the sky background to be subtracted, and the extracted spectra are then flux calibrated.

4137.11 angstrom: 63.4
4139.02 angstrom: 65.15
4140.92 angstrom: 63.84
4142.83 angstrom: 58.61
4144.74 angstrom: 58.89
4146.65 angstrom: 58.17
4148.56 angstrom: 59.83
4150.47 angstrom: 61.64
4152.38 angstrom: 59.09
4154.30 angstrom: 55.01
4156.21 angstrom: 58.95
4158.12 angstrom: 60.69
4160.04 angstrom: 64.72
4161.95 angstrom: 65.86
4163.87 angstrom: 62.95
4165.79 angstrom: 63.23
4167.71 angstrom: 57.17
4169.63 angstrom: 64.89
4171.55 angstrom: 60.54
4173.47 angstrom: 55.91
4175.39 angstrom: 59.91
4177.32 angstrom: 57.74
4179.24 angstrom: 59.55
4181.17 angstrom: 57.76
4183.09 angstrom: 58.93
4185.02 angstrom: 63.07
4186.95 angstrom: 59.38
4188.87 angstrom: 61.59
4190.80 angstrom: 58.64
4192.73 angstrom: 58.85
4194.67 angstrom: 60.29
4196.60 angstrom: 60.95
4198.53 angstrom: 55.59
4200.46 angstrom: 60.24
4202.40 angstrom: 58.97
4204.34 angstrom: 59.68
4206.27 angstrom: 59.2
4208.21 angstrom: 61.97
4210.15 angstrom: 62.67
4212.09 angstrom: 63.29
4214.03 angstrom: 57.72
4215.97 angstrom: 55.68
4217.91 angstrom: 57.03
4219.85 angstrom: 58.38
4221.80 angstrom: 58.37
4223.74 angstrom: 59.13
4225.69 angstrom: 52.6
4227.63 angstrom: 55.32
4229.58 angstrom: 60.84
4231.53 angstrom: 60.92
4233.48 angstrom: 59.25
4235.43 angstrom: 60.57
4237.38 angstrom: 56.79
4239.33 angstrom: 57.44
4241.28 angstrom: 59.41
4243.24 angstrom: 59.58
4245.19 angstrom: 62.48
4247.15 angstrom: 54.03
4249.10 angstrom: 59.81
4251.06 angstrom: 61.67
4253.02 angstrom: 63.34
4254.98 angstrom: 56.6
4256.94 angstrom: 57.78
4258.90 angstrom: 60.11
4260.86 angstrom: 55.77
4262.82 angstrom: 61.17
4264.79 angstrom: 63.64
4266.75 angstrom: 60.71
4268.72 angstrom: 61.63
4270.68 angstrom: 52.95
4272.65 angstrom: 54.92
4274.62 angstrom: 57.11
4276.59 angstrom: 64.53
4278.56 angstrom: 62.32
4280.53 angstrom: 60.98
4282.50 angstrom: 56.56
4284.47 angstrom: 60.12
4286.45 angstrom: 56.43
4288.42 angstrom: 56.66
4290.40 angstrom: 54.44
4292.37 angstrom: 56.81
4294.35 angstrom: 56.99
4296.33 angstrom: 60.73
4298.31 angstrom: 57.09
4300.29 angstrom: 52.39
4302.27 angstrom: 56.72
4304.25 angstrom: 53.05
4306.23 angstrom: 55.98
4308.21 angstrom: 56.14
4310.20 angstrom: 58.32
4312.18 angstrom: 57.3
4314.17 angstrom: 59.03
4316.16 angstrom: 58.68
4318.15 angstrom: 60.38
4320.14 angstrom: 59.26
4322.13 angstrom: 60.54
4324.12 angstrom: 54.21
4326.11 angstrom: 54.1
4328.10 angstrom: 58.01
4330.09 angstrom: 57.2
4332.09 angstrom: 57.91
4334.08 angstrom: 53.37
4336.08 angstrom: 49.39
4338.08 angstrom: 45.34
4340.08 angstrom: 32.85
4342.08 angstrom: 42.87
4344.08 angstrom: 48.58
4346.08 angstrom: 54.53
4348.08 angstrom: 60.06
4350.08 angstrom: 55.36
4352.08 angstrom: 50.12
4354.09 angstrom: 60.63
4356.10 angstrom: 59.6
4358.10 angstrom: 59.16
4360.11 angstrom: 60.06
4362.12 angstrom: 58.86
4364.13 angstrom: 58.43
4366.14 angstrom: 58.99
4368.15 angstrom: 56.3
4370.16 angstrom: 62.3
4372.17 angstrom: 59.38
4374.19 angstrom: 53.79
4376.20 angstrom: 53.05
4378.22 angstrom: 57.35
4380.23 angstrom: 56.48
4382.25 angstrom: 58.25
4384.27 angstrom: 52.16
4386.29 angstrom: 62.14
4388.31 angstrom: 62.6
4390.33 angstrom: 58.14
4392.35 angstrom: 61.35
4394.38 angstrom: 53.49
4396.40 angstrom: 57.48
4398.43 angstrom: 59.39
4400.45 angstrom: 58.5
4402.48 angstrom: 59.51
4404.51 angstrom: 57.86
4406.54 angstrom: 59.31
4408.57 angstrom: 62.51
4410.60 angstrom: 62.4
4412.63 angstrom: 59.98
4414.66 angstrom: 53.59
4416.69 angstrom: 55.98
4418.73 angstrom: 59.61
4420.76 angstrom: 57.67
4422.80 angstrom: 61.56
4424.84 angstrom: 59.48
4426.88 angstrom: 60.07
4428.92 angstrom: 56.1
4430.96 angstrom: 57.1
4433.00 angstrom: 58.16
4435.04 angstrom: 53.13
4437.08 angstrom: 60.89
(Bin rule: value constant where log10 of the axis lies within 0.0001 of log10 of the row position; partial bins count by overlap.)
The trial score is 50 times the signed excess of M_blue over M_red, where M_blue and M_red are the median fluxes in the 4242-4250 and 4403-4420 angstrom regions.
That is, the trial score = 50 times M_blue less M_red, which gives 12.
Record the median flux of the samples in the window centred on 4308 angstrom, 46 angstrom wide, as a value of 57.0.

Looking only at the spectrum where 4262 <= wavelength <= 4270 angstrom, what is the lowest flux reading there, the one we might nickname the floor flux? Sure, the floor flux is 60.71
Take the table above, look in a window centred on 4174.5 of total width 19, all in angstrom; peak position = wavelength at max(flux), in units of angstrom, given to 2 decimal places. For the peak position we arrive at 4169.63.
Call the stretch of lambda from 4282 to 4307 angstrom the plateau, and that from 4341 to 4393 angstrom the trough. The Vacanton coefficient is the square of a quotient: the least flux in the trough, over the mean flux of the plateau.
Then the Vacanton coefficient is 0.58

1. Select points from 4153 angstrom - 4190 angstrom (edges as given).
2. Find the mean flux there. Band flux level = 60.4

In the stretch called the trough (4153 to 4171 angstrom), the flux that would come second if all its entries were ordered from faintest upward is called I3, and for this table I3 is 57.17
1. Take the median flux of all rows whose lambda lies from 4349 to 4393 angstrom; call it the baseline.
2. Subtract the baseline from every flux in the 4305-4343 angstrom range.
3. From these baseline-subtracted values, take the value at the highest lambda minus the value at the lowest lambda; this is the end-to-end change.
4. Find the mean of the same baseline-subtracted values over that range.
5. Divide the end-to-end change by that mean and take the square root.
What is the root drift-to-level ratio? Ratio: 1.73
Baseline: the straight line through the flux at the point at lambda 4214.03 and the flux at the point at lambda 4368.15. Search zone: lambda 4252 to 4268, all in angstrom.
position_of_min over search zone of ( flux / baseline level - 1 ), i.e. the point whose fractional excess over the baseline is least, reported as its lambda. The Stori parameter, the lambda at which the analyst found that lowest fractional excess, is 4260.86 angstrom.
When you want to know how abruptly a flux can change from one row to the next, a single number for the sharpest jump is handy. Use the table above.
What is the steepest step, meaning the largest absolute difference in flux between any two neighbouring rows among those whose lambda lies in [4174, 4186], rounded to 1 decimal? 4.1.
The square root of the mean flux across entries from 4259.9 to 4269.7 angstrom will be 7.78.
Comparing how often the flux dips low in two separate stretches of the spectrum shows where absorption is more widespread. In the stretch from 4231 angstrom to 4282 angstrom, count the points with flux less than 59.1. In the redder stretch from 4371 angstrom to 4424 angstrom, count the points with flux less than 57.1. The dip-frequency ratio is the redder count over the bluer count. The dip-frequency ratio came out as 0.8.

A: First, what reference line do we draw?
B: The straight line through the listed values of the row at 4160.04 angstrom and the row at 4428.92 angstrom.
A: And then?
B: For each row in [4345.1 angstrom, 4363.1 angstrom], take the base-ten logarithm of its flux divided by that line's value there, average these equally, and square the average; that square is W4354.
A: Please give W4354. 0.0001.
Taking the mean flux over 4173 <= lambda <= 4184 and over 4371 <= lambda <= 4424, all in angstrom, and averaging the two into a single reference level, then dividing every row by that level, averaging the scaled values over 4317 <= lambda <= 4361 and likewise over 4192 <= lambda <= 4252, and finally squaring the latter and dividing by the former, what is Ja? 1.10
